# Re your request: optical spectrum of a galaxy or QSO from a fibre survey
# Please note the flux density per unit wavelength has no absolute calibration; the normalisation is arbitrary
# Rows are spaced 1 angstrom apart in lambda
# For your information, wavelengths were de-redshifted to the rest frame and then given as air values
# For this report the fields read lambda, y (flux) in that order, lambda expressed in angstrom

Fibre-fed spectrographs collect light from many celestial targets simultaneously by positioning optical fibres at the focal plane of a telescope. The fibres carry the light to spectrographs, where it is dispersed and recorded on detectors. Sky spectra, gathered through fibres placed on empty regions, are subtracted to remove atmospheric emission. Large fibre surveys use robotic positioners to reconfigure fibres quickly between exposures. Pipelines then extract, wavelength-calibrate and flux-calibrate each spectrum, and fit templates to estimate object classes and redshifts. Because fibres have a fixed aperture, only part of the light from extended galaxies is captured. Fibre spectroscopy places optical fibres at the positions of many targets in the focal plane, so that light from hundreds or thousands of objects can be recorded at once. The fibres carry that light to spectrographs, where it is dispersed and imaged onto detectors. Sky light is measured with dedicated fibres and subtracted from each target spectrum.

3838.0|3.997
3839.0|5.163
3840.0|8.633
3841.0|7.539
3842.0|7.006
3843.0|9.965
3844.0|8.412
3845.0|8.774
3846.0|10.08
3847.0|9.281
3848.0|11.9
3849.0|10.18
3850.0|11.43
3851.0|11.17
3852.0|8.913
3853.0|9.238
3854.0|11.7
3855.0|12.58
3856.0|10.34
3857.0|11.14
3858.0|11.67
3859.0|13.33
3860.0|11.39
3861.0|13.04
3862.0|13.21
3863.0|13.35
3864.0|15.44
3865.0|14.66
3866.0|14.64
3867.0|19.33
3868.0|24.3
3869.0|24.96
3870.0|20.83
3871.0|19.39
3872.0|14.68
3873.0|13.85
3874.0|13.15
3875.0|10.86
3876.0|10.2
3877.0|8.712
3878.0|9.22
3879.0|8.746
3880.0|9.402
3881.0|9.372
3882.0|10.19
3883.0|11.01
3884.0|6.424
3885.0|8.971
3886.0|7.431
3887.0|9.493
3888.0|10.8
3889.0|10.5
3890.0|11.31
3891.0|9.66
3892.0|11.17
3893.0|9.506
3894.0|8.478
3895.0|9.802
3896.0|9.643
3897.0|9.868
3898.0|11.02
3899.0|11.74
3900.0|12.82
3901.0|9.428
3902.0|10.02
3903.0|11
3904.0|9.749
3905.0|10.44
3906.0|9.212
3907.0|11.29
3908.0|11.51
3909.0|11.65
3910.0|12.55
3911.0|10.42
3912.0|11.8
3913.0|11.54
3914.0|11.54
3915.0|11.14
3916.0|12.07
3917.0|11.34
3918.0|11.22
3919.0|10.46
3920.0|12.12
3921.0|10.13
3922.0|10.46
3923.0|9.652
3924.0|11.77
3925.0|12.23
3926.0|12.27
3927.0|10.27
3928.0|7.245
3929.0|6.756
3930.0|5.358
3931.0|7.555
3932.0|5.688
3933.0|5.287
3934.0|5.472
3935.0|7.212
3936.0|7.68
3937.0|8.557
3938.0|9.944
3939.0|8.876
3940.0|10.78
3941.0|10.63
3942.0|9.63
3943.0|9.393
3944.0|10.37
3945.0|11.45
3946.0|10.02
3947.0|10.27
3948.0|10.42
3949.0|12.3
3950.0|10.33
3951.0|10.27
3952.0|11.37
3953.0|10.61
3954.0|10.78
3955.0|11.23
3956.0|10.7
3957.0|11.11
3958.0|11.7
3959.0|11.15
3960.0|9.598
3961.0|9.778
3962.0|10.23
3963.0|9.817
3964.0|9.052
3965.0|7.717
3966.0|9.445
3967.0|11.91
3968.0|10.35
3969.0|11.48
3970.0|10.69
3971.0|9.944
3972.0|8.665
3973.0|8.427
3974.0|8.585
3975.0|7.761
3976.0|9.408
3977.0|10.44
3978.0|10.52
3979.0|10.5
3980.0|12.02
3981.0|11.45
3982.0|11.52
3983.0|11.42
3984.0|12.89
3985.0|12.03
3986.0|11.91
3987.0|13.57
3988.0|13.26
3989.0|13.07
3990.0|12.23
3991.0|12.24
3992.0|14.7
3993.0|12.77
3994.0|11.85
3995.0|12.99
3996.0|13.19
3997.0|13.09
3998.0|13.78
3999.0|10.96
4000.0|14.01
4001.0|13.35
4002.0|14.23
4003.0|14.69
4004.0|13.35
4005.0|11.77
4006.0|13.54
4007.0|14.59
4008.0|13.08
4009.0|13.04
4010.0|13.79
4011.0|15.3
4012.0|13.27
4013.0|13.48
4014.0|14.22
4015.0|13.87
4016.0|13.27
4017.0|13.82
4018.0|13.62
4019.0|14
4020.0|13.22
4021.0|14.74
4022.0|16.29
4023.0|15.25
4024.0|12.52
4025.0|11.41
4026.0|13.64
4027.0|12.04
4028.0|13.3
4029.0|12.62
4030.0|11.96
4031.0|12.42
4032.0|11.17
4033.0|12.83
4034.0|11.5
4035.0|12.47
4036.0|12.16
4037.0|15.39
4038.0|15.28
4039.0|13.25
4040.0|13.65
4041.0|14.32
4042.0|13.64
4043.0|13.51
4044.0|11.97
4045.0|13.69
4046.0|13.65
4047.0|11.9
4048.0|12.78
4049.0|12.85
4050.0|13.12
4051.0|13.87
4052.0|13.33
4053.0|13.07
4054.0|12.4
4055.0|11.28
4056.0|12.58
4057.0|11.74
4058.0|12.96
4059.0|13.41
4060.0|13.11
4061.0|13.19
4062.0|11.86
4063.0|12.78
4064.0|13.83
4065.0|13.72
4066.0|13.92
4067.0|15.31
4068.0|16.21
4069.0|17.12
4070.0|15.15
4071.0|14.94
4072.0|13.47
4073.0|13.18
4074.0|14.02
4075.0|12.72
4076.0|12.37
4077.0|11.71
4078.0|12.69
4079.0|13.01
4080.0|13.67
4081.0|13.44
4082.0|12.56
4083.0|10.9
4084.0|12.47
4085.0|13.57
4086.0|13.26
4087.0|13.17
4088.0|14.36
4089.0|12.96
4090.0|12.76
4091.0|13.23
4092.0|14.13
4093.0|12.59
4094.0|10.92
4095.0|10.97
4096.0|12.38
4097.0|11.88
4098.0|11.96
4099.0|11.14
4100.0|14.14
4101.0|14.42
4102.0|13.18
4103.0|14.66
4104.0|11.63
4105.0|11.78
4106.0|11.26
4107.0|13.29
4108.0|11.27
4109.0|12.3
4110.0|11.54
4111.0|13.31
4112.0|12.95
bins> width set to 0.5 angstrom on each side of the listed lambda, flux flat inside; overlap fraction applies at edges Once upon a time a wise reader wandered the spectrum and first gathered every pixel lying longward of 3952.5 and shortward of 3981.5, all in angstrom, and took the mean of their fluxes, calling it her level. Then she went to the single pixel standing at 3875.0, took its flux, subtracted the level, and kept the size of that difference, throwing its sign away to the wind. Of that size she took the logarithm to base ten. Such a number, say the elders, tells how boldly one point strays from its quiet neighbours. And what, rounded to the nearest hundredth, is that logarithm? -0.16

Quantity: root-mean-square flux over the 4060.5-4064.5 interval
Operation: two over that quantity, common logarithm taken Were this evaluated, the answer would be -0.81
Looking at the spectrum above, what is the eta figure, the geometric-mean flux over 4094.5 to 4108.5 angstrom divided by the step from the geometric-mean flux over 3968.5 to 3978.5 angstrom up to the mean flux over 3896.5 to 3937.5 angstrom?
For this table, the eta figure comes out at 27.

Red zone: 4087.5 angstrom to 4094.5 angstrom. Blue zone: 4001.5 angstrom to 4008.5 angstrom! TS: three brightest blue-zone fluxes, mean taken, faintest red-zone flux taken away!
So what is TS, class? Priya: 4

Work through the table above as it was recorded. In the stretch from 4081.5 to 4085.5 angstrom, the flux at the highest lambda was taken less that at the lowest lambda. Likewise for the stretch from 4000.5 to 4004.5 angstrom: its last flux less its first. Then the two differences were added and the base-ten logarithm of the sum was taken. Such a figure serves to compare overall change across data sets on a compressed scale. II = 0.0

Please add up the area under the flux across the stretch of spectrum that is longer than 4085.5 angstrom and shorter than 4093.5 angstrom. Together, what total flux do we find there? 106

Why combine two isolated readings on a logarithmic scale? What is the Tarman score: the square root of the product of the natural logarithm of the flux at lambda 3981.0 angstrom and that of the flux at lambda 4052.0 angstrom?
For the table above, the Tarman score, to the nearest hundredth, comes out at 2.51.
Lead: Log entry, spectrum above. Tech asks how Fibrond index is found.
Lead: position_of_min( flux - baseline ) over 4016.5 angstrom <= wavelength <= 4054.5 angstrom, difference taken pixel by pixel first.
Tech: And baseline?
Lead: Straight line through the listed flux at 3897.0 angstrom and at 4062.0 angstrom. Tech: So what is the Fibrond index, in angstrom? 4032.0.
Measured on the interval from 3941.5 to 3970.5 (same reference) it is 3965.0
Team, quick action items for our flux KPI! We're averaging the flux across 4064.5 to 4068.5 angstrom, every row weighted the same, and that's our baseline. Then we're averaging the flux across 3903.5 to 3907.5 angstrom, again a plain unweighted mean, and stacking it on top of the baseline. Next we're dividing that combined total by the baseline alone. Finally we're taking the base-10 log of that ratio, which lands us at 0.23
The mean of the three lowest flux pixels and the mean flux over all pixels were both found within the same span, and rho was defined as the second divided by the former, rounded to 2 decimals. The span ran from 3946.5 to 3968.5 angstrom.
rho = 1.20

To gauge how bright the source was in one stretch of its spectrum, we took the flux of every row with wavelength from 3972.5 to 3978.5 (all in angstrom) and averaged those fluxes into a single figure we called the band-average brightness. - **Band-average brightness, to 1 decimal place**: 9.2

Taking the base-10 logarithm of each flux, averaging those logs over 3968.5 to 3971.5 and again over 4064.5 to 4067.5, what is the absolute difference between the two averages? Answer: 0.13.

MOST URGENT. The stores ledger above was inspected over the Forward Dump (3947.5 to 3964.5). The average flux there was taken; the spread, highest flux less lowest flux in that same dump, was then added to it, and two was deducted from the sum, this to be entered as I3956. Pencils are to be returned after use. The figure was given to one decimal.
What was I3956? 11.9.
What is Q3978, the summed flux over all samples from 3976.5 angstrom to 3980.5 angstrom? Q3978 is 43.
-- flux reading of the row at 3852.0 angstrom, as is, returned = 8.913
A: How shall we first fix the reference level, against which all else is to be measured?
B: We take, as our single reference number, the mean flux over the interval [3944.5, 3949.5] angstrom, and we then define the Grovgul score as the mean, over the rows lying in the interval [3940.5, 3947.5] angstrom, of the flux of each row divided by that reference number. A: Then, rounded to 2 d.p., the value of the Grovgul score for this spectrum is 0.94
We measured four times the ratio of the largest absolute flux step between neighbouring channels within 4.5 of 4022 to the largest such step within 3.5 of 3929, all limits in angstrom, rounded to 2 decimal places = 3.61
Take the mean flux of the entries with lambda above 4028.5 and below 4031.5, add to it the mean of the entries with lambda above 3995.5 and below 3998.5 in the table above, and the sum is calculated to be 25.7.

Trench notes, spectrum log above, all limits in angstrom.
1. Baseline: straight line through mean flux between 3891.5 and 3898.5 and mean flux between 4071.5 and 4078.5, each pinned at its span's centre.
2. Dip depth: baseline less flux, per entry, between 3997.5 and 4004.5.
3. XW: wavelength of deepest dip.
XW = 3999.0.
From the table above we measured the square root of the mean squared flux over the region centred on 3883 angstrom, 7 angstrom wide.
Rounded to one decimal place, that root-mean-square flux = 9.1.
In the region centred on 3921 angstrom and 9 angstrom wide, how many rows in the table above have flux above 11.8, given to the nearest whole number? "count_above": 2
